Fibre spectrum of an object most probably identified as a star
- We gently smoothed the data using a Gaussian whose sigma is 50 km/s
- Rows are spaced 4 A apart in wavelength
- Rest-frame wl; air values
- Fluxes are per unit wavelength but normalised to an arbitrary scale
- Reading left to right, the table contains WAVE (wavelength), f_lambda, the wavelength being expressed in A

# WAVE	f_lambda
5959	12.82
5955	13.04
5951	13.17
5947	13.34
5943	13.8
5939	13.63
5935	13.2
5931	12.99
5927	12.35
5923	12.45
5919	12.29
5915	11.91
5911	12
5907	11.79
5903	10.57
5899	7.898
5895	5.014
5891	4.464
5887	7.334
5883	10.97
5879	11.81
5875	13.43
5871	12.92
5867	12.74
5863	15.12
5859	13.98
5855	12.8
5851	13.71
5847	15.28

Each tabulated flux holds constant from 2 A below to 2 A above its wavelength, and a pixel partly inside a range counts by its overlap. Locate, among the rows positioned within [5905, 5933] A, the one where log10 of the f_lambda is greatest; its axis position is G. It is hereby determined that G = 5931 A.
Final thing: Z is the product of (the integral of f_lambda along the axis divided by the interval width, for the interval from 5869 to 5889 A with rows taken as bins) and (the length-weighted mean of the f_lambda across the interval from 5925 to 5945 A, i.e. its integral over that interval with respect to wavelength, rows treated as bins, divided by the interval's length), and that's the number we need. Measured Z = 149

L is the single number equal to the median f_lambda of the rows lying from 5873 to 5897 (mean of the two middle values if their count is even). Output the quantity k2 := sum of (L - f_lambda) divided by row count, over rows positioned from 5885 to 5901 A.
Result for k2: 3.0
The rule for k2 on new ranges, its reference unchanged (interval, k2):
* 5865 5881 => -3.6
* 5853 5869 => -4.5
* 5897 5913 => -1.4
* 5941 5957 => -4.2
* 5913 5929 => -3.1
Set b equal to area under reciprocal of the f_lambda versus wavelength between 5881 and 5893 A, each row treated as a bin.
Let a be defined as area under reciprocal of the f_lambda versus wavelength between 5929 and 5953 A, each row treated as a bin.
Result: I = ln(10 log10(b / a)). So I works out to -3.9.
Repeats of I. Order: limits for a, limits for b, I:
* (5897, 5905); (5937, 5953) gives 0.2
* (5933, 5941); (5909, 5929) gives 1.5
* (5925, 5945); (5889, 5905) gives 0.8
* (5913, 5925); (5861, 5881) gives 0.6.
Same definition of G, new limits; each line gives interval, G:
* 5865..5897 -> 5875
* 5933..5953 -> 5943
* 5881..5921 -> 5919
